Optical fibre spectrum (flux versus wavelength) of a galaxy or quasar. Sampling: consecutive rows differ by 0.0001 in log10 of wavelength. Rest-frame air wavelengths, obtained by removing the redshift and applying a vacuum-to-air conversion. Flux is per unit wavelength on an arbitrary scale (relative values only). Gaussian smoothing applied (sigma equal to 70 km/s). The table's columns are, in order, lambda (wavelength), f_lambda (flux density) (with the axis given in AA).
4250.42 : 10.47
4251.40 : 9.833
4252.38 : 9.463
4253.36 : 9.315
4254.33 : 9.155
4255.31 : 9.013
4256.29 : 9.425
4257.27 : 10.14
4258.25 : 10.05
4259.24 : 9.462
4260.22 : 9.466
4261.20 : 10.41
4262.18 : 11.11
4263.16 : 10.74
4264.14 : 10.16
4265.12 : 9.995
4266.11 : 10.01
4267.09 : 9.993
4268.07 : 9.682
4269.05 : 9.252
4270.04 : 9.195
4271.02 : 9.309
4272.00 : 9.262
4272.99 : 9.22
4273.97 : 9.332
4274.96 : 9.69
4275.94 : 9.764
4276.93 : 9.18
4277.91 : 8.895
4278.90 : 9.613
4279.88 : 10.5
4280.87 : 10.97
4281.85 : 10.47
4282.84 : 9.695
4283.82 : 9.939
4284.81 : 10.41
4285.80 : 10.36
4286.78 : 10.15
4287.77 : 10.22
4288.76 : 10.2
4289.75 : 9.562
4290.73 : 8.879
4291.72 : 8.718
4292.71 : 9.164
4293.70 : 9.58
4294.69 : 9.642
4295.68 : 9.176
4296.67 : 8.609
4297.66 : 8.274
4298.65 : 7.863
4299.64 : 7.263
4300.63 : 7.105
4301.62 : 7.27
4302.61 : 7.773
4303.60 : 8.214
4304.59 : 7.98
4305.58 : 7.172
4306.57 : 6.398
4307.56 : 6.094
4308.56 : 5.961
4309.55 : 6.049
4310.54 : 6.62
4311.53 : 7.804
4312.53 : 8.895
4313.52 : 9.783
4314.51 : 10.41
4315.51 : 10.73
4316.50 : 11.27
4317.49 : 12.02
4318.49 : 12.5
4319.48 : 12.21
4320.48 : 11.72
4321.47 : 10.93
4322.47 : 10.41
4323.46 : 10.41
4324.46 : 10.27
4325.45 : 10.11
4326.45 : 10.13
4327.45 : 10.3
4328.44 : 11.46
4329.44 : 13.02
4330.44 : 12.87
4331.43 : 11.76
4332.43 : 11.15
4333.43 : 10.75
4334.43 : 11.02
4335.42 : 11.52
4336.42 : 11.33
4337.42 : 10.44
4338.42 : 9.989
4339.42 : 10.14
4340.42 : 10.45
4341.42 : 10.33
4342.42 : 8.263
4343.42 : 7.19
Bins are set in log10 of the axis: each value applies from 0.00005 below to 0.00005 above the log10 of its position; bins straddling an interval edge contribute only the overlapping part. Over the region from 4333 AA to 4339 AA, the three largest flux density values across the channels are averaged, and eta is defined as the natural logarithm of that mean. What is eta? 2.42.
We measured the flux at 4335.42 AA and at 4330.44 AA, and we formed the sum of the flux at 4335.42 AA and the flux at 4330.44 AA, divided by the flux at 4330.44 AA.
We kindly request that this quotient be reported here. 1.895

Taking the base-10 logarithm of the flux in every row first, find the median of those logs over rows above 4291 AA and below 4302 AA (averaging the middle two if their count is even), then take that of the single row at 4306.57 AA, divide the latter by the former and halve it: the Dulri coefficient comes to 0.43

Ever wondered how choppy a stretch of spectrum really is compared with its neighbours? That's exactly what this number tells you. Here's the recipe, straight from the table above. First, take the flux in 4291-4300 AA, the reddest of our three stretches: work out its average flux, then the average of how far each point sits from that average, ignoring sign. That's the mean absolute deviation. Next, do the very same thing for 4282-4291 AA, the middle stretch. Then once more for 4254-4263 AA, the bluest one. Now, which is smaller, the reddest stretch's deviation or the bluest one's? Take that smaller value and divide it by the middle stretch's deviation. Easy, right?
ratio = 1.5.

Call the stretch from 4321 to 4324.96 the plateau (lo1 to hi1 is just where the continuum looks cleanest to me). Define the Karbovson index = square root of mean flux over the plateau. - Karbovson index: 3.24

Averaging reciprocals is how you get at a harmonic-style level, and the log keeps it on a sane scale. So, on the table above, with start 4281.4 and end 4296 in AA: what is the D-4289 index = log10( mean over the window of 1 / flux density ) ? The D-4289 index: -0.99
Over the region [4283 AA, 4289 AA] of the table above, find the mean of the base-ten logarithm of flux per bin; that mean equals 1.01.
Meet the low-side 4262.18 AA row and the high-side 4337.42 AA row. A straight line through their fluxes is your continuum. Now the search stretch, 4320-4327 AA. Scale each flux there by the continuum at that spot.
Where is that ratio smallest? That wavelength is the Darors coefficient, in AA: 4325.45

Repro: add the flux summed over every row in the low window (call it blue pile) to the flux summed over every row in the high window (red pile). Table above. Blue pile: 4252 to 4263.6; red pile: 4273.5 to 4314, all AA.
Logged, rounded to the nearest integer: 477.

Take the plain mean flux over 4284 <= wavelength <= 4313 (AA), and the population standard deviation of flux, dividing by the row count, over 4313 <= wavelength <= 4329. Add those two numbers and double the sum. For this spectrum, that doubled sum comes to 18.3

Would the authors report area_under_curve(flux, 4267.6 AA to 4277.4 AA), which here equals 92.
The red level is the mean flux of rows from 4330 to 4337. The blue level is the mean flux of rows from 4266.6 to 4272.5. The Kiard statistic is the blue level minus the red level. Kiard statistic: -2.0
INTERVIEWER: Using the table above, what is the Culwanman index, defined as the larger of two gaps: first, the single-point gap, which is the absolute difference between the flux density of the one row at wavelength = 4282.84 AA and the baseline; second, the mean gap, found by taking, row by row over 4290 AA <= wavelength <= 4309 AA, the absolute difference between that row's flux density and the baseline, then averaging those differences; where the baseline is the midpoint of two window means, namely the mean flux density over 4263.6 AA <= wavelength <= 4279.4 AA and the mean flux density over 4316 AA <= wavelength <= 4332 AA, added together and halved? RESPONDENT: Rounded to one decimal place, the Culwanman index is 2.5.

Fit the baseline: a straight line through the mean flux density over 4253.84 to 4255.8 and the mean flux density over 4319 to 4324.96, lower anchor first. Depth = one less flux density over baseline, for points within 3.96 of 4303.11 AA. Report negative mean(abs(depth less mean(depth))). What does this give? -0.042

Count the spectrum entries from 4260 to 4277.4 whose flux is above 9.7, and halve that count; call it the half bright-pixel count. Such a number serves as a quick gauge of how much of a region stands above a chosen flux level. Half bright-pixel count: 4.0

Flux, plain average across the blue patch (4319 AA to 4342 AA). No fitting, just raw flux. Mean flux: 11.0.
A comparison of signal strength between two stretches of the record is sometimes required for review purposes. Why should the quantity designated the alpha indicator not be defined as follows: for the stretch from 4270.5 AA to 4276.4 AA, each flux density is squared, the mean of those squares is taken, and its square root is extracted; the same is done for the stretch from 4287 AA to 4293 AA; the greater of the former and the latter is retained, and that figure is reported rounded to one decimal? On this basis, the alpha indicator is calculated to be 9.5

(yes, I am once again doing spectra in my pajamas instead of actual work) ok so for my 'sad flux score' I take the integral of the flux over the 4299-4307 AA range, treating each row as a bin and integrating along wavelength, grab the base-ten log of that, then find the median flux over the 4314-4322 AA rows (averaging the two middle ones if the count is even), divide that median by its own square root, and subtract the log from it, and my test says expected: 1.62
